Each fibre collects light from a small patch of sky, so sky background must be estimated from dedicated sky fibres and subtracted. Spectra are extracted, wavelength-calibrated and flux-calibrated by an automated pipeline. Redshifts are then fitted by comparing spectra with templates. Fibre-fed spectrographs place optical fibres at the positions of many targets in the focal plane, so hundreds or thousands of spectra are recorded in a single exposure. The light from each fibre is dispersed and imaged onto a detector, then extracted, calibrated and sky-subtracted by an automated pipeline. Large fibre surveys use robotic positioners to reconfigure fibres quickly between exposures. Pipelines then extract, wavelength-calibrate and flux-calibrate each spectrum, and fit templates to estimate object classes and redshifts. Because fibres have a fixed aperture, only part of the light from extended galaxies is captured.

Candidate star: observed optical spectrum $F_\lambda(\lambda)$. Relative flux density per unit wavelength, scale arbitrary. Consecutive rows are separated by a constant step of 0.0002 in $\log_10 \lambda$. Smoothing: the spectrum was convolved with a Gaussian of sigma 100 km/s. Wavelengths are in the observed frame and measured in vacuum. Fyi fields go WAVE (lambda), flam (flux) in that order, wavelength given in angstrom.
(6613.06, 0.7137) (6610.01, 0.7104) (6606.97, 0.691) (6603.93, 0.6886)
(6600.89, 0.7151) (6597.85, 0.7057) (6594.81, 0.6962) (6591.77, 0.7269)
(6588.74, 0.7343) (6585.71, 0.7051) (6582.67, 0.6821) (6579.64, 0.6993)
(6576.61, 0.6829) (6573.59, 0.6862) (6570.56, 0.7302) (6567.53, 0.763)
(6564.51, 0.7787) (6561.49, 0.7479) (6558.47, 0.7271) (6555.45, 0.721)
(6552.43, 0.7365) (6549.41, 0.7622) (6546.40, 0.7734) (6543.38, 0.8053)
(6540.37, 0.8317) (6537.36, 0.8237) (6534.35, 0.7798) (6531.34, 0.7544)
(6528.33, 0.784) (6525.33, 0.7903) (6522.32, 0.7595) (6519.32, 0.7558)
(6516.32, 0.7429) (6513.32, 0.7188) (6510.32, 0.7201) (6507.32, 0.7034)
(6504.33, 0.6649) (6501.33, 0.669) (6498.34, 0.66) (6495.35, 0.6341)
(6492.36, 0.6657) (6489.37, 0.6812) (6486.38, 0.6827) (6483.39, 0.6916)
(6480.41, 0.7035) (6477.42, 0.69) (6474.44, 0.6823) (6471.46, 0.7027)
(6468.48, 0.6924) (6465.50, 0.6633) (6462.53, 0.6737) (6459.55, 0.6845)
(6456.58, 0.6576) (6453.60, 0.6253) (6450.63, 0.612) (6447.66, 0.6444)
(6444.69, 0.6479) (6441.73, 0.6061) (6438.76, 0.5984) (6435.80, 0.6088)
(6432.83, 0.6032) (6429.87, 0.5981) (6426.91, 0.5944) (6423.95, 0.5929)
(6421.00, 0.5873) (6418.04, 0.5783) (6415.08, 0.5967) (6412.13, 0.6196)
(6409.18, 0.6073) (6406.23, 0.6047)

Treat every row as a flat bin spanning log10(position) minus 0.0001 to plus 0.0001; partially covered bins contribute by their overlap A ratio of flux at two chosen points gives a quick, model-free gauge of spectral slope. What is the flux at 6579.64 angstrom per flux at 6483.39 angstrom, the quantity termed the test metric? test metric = 1.01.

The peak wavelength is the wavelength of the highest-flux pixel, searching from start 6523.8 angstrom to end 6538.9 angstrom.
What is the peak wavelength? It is 6537.36 angstrom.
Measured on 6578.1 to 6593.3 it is 6588.74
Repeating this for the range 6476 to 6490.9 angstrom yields 6480.41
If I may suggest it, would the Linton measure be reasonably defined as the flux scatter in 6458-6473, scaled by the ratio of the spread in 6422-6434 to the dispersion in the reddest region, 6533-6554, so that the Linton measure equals 0.002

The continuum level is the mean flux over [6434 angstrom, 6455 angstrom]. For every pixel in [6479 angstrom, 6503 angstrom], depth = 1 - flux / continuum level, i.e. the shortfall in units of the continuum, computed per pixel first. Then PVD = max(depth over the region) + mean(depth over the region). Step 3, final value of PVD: -0.11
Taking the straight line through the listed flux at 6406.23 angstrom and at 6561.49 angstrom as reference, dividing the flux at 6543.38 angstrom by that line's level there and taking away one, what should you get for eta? 0.101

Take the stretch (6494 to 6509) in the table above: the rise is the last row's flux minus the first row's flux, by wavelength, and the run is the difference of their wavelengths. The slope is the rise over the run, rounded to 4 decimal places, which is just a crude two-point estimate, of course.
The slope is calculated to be 0.0058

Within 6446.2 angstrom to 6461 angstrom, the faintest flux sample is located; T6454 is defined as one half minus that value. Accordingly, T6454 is -0.112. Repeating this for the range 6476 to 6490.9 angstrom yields -0.181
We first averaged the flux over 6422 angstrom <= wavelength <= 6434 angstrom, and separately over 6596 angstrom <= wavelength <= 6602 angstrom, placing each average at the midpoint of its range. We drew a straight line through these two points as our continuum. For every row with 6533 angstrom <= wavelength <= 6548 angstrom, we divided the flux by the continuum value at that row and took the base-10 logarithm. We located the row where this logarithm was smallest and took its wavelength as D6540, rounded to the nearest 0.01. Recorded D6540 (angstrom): 6546.40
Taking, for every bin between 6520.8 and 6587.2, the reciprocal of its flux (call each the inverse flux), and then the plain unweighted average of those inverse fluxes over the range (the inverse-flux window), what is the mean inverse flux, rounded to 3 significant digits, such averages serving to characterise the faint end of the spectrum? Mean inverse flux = 1.34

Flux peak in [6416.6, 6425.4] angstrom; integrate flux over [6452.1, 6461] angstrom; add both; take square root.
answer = 2.54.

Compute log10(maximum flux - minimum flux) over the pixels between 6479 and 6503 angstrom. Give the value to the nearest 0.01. -1.16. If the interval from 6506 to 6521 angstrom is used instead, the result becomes -1.28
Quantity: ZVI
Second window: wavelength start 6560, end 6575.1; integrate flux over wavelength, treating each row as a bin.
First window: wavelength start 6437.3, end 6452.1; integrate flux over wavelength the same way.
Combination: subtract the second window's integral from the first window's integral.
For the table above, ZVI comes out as -2.0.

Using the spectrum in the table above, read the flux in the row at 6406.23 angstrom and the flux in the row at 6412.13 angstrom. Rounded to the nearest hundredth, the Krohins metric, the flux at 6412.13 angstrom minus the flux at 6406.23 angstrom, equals 0.01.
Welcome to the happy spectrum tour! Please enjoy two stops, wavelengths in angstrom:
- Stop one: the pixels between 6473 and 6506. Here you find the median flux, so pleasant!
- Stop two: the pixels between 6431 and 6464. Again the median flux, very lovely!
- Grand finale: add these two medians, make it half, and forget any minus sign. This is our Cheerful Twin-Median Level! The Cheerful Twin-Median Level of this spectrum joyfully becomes 0.653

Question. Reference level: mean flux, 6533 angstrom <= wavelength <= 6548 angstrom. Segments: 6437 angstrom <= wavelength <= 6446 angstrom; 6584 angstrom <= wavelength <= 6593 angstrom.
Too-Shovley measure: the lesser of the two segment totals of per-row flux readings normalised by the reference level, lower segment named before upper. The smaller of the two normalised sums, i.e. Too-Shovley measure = 2.31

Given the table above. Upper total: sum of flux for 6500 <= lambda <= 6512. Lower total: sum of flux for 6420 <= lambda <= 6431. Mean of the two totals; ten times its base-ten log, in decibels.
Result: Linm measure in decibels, 4.09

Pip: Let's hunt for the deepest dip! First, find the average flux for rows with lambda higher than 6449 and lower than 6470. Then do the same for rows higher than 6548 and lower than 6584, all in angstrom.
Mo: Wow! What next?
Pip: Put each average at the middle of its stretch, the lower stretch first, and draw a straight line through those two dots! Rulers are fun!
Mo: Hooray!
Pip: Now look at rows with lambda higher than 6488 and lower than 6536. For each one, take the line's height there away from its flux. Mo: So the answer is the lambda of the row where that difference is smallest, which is 6495.35 angstrom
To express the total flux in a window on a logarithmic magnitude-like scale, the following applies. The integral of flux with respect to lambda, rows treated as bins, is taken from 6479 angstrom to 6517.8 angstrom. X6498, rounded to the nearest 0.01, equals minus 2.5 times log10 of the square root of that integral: -1.78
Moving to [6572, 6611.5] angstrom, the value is -1.80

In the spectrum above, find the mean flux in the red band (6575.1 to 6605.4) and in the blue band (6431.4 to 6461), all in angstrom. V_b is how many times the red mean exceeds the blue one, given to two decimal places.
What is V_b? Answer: 1.12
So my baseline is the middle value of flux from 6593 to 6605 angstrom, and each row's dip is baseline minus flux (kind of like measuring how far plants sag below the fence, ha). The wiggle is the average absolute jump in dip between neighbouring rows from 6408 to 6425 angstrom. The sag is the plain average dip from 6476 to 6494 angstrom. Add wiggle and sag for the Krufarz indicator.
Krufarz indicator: 0.029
